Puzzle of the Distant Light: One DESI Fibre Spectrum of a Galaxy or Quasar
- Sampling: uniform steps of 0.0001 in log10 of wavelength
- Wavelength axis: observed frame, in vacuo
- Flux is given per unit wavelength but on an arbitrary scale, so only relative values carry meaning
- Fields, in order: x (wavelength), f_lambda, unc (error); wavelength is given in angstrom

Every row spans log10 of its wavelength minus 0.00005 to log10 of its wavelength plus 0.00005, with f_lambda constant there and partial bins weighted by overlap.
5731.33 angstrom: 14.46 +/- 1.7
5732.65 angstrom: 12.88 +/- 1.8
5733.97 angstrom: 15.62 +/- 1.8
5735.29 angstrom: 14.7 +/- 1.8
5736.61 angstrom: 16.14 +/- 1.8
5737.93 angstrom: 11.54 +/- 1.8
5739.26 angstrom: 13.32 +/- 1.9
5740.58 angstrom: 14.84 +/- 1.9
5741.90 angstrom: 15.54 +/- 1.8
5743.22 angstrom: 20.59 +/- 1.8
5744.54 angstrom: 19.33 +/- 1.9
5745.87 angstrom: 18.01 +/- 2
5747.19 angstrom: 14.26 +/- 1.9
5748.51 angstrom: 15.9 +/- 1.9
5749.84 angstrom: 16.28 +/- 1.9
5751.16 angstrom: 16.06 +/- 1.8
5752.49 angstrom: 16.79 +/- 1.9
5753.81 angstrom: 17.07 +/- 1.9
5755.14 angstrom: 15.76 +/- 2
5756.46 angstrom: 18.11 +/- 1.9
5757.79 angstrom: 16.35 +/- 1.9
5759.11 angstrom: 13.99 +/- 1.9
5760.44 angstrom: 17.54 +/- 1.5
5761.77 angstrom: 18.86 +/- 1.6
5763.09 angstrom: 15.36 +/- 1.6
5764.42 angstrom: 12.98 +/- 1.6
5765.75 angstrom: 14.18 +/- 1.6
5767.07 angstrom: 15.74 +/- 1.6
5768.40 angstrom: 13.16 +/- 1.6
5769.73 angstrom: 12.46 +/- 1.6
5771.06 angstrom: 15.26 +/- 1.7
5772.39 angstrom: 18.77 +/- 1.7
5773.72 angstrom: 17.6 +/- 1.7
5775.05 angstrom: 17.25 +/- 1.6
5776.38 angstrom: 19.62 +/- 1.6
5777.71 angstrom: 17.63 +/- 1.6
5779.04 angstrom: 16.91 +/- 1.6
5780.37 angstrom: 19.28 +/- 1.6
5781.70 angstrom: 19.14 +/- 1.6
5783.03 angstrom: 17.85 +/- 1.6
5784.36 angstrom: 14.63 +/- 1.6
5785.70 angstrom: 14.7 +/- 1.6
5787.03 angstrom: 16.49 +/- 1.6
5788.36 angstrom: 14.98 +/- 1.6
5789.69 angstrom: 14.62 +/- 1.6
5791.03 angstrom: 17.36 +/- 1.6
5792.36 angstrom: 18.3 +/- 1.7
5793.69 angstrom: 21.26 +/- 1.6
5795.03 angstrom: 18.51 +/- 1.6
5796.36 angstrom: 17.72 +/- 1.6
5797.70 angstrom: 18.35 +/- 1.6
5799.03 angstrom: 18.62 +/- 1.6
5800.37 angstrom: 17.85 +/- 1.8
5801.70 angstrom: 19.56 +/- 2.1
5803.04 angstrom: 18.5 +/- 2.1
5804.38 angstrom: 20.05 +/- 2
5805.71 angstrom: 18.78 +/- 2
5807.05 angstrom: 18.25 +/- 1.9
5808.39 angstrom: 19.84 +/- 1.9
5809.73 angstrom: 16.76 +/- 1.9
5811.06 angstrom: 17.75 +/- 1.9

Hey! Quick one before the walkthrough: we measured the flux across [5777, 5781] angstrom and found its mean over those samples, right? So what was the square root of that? 4.24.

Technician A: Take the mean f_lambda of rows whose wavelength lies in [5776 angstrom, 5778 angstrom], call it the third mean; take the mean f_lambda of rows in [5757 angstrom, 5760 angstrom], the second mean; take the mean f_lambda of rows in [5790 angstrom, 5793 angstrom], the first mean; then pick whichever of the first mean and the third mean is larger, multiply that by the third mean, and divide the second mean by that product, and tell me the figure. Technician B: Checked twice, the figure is 0.044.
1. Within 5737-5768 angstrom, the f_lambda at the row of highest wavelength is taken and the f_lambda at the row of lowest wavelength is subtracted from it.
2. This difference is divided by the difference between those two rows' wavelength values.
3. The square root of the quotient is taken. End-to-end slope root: 0.38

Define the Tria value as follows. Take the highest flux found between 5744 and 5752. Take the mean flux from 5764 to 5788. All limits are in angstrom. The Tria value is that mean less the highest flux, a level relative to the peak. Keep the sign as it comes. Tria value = -3.0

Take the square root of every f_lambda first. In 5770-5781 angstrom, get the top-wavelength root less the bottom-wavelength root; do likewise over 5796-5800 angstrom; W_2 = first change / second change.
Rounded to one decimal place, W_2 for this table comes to 4.6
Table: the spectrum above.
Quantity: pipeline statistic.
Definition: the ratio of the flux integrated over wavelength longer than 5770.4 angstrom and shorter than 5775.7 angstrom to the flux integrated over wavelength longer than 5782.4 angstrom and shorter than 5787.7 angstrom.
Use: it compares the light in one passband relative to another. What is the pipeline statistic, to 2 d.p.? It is 1.08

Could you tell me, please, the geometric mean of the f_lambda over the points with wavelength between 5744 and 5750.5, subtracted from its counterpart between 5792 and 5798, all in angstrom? 2.1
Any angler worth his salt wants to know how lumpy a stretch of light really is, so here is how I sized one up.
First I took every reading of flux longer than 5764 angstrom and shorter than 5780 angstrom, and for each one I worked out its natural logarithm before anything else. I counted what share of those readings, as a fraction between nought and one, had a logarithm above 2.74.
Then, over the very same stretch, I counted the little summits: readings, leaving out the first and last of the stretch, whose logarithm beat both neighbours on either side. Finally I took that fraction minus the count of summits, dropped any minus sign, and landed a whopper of 2.42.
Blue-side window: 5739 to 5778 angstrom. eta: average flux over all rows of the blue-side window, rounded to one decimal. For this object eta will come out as 16.3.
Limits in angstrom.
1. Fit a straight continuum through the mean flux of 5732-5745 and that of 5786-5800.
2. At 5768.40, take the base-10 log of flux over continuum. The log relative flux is -0.10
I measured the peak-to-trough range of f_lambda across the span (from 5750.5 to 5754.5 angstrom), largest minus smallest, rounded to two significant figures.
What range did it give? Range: 1.0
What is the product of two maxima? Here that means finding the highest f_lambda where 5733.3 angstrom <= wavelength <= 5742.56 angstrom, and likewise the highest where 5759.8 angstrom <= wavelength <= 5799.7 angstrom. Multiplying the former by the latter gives 343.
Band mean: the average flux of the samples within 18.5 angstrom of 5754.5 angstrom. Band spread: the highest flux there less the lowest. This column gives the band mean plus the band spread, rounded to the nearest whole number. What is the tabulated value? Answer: 25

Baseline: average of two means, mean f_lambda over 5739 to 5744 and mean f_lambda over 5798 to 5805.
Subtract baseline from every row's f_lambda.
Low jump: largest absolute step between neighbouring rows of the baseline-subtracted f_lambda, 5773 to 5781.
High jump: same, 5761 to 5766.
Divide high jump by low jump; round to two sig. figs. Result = 1.5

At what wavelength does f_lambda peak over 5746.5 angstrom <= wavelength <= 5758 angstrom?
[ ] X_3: 5756.46 angstrom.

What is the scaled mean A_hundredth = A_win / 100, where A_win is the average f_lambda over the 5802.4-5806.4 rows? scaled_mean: 0.191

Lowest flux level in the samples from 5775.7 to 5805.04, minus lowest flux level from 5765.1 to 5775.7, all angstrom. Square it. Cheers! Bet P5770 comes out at 4.7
